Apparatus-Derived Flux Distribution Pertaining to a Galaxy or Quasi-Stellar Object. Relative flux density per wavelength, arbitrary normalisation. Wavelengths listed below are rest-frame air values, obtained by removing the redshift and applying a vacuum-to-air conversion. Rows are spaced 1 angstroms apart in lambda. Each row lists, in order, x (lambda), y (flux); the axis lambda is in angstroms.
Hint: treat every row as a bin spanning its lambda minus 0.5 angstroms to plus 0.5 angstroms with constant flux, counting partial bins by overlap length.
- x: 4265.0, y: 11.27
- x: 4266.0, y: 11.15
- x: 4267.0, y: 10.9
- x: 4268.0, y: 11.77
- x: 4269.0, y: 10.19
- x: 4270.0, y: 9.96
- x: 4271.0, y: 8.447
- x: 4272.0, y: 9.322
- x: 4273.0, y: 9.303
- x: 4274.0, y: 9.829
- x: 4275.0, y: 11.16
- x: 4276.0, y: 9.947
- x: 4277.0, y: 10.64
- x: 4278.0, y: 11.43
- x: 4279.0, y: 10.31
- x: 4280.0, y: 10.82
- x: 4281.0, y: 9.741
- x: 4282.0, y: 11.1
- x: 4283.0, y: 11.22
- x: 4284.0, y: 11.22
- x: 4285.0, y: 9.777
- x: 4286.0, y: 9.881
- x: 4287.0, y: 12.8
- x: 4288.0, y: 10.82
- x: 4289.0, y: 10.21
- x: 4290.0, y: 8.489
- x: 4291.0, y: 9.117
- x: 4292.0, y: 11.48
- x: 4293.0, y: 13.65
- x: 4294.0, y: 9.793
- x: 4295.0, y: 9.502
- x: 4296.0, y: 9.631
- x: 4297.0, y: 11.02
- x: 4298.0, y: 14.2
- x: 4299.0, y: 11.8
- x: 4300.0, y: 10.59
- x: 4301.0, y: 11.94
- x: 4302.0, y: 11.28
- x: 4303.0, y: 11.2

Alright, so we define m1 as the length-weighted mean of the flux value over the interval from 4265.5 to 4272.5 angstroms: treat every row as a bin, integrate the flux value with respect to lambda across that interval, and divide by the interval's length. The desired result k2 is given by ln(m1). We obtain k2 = 2.33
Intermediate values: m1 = 10.2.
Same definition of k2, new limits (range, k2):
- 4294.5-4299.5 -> 2.42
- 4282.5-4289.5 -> 2.38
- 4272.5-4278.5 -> 2.34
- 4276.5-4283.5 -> 2.38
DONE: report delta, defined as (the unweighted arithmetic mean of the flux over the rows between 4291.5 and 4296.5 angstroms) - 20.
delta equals -9.2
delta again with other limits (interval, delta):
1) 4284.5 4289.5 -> -9.3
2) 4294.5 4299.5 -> -8.8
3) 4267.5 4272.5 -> -10.1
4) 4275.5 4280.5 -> -9.4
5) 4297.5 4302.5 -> -8.0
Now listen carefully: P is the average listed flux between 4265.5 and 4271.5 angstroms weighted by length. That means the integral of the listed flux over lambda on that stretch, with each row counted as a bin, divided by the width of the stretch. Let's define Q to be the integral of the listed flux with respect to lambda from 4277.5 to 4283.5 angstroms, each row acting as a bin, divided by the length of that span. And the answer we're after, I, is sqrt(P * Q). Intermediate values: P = 10.4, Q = 10.8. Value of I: 10.6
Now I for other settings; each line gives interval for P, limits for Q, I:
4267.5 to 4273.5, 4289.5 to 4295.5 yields 10.1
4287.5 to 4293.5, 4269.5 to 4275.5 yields 10.1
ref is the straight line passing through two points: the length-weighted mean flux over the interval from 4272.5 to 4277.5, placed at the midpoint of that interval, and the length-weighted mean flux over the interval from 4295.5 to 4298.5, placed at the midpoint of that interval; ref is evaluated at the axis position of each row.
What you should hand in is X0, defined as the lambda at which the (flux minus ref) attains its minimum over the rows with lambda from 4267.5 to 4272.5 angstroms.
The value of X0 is 4271.0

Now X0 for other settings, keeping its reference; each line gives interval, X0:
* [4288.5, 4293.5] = 4290.0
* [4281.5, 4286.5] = 4285.0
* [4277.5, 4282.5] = 4281.0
